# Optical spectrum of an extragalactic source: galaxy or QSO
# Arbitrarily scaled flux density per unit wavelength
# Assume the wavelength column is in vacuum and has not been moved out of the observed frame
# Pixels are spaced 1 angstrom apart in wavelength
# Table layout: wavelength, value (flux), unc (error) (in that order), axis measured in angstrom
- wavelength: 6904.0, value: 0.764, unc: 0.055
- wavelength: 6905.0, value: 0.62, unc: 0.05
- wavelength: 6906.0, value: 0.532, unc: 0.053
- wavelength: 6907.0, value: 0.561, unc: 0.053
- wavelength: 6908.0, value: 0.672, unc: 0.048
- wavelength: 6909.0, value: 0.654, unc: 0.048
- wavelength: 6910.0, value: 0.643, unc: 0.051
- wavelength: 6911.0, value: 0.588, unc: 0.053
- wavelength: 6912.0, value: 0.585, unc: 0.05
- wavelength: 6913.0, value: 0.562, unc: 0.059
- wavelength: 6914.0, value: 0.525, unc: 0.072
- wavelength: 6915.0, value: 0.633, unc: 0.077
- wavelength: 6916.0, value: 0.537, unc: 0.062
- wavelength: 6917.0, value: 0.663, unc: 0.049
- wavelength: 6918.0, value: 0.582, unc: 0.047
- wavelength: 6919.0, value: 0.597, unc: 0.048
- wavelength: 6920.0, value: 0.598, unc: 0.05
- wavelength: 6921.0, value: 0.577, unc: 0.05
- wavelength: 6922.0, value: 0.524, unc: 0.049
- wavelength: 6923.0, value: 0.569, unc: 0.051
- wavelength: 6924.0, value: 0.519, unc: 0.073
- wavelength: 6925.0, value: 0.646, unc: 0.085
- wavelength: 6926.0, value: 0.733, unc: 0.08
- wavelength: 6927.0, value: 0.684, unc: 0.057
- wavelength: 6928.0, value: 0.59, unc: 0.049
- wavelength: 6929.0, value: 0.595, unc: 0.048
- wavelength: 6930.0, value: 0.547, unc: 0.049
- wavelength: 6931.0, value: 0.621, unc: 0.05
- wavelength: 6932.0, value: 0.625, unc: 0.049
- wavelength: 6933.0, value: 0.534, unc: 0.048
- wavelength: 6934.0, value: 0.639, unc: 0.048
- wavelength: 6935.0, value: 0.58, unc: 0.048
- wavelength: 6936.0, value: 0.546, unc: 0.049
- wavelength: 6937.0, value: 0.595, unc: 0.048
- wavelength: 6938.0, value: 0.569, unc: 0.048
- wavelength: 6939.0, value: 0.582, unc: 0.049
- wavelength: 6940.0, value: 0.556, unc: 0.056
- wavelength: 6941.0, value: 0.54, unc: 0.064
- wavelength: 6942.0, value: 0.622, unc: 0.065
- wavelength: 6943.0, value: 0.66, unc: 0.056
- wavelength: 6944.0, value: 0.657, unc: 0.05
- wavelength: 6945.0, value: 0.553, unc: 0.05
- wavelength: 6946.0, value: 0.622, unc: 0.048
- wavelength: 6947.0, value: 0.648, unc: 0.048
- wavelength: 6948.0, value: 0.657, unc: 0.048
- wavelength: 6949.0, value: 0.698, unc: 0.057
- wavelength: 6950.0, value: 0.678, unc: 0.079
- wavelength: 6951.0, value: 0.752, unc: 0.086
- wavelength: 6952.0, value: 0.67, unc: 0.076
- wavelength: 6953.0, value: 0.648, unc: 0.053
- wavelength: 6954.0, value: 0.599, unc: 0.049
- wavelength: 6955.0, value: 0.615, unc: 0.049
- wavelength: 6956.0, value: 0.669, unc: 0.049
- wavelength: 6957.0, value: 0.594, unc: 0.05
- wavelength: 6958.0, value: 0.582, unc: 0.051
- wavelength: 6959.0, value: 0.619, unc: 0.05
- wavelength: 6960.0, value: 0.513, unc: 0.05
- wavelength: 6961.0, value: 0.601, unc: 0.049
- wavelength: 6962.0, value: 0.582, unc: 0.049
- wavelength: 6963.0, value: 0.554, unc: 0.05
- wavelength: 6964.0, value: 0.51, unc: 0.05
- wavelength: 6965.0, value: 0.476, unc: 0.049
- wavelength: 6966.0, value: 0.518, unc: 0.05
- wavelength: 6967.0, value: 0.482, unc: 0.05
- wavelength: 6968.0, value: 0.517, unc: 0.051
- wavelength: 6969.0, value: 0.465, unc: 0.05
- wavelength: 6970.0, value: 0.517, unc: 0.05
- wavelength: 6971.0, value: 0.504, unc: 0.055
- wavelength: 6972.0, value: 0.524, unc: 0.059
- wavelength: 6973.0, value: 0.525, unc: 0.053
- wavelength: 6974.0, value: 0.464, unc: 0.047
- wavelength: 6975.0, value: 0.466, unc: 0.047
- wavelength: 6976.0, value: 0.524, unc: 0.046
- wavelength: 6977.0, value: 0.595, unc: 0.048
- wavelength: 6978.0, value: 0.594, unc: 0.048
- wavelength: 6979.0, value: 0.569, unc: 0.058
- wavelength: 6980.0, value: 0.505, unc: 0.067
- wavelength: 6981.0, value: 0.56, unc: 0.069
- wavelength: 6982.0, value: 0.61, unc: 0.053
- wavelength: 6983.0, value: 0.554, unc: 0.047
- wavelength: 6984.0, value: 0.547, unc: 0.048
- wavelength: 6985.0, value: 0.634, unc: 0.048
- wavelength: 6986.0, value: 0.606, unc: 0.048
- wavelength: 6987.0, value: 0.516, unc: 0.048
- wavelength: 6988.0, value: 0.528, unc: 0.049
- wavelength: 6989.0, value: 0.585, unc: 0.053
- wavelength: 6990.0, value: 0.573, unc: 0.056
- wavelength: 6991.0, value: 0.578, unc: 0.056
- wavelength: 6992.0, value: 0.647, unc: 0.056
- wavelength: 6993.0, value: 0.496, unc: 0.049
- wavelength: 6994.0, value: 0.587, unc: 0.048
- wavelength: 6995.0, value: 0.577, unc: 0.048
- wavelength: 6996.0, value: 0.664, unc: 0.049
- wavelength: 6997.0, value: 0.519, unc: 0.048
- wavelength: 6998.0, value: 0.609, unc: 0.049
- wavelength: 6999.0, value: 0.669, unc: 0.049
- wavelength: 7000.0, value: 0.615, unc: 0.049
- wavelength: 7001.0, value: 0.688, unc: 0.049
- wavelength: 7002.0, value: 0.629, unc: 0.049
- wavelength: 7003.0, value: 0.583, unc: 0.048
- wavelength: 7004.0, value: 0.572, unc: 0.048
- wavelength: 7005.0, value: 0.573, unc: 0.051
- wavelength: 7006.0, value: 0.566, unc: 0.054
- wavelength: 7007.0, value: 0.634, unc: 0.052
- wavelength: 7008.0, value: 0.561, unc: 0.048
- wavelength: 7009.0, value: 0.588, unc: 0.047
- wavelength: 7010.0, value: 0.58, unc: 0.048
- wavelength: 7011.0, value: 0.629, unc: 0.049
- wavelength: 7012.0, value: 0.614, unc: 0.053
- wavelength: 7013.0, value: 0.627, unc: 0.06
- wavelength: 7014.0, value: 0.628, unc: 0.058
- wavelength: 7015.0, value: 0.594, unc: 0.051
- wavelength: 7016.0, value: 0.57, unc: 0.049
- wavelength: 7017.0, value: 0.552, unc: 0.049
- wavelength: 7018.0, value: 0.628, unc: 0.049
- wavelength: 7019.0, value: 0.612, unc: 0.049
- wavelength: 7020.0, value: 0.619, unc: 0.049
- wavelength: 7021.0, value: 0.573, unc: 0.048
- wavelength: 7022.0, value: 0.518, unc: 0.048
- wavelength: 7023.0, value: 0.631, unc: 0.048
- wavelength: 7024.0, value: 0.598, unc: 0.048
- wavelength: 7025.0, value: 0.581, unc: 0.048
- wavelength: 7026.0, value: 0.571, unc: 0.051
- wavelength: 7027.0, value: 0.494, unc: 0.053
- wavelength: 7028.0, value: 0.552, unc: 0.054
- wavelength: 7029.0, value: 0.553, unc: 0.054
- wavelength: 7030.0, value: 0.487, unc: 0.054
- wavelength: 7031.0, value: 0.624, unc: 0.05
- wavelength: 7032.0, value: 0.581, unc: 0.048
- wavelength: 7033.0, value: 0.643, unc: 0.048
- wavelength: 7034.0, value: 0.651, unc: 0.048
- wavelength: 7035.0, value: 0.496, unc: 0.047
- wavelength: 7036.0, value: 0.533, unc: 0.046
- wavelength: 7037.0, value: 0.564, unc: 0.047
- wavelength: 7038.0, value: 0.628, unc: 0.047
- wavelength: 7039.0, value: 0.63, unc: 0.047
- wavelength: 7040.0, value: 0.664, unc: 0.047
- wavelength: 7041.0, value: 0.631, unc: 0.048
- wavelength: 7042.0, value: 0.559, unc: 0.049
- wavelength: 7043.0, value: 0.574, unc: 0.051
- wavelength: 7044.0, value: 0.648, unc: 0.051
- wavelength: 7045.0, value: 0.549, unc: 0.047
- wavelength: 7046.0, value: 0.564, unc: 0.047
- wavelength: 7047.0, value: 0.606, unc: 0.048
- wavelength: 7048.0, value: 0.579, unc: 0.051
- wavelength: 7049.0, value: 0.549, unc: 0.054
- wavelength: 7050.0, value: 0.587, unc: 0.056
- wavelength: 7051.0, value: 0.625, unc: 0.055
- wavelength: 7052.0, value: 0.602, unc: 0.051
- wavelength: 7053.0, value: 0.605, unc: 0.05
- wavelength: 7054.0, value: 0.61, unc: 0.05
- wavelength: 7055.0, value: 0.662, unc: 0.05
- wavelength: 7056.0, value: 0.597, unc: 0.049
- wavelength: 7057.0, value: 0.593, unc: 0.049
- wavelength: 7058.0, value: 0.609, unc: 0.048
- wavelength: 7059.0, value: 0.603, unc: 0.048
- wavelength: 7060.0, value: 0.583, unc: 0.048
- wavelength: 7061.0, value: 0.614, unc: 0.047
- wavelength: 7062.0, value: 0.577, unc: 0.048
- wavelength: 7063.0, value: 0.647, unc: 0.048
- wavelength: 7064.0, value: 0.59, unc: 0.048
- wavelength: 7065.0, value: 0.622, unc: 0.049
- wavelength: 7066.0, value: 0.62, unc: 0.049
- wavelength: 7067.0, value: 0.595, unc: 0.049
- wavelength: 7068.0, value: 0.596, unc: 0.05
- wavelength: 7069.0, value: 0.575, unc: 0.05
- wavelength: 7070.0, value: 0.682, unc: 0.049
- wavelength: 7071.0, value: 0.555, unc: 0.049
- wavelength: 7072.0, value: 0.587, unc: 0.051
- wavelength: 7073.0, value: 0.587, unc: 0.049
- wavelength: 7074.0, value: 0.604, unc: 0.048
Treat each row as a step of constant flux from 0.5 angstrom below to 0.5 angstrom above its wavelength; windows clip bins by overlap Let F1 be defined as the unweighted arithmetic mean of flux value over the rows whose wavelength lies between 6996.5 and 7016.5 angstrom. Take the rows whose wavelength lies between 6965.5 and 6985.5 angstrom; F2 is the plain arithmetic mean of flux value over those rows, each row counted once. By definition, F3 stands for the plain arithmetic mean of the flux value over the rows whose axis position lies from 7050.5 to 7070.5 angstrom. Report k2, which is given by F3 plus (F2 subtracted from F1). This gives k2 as 0.68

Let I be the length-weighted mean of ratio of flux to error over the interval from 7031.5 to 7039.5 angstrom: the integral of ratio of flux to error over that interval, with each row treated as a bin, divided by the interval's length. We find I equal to 12.5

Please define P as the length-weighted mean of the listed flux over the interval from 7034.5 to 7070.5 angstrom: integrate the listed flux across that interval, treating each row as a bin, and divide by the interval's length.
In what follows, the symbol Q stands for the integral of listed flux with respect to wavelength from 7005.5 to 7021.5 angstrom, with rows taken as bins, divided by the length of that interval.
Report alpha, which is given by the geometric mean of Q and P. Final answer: 0.599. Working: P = 0.599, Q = 0.598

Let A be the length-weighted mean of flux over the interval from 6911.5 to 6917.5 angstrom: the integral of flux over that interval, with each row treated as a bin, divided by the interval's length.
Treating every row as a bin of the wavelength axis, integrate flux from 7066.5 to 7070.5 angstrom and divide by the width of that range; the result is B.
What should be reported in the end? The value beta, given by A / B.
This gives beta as 0.95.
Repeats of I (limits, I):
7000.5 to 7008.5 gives 12.1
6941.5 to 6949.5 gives 12.2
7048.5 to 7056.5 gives 11.7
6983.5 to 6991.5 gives 11.3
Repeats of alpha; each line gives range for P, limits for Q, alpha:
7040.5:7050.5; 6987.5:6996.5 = 0.583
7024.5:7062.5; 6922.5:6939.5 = 0.594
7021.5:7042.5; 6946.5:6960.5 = 0.609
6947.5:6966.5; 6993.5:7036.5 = 0.599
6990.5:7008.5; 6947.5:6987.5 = 0.584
